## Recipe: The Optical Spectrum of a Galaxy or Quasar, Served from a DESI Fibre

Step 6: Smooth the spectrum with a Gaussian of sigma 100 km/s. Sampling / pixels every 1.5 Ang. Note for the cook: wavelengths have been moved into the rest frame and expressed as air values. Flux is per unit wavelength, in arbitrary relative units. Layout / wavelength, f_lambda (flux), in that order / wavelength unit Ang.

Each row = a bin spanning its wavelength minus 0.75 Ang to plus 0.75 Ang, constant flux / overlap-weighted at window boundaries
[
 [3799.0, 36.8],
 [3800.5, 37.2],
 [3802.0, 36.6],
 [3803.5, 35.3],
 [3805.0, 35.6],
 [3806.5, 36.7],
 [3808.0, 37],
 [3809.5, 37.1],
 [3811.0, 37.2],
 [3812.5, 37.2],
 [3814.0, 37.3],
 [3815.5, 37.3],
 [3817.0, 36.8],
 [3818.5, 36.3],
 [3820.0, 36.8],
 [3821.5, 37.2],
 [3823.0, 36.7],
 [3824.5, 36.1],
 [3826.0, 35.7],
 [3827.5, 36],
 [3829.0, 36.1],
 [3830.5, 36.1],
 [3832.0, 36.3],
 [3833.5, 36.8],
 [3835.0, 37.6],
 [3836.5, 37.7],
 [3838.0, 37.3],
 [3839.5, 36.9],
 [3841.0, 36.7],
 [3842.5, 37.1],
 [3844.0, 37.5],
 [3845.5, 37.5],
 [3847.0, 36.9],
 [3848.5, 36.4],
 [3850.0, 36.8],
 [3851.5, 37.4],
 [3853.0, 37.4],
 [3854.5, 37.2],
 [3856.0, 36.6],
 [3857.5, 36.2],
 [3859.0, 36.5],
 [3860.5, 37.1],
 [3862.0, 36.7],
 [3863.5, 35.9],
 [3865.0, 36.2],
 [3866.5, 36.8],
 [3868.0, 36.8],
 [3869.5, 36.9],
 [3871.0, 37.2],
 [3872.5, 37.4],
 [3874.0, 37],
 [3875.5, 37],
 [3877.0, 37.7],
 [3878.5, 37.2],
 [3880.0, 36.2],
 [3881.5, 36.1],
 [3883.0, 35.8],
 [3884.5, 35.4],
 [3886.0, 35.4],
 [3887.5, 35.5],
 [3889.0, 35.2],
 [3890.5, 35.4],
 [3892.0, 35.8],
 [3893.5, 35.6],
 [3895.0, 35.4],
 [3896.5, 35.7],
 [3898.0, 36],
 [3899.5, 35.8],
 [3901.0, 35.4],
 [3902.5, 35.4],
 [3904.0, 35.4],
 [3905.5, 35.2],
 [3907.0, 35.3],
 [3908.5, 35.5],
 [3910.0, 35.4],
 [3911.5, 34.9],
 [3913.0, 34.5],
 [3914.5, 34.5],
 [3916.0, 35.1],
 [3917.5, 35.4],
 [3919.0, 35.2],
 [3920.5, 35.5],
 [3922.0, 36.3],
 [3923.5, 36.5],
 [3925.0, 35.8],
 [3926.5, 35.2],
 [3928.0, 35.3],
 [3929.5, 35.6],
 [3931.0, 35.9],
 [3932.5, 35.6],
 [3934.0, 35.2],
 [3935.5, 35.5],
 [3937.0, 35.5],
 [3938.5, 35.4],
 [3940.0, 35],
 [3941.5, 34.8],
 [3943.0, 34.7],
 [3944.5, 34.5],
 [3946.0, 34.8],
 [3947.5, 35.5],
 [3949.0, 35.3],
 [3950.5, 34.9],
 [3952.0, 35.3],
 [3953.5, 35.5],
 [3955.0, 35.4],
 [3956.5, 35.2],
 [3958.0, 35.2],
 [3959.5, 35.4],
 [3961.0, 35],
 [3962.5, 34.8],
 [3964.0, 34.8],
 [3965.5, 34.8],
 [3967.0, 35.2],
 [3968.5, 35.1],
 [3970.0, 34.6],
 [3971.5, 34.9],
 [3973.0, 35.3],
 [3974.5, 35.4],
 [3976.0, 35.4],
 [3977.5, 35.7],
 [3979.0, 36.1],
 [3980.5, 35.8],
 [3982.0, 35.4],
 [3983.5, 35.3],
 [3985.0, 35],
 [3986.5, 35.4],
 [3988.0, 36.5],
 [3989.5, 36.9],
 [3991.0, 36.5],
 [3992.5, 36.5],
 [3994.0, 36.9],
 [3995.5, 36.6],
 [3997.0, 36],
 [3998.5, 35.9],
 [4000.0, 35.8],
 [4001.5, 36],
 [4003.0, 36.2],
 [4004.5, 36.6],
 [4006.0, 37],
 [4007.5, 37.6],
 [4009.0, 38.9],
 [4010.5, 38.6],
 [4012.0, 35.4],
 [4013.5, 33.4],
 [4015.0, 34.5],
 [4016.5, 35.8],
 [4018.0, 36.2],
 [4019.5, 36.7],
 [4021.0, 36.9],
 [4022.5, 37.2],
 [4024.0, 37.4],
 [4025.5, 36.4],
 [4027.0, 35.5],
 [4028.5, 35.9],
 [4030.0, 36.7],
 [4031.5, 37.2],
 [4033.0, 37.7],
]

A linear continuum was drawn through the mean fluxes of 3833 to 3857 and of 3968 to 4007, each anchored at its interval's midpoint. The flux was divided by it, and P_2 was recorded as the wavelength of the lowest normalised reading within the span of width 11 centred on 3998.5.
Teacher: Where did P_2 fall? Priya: 4000.0 Ang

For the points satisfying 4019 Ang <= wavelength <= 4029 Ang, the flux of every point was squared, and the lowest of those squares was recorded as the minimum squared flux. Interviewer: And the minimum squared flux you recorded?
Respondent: 1260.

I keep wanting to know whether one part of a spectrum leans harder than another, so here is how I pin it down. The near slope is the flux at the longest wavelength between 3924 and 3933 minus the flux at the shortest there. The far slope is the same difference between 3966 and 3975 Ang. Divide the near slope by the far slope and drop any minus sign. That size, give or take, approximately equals 1.0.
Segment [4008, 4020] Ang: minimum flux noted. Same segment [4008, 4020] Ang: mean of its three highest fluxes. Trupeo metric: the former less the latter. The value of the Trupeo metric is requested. -4.7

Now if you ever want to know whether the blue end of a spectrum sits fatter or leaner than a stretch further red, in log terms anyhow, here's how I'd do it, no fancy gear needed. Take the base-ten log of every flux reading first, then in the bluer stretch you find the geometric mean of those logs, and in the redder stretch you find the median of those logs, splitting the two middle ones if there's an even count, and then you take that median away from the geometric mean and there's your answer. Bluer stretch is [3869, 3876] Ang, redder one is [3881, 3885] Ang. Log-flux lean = 0.015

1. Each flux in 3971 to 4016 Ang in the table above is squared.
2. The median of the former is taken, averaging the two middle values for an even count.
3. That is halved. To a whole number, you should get 646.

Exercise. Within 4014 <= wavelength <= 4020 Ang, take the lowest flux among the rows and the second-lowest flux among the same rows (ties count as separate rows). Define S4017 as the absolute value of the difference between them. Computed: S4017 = 1.30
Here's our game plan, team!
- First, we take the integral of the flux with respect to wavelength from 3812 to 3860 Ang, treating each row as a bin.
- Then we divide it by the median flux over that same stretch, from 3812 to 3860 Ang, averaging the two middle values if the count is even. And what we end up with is 48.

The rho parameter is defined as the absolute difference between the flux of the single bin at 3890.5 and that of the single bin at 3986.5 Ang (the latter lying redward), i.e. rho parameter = 0.00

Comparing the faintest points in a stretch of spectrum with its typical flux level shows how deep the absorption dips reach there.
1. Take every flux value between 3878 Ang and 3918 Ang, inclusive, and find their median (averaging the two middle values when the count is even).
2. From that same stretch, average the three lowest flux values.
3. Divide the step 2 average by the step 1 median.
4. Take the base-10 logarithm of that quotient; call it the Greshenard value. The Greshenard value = -0.010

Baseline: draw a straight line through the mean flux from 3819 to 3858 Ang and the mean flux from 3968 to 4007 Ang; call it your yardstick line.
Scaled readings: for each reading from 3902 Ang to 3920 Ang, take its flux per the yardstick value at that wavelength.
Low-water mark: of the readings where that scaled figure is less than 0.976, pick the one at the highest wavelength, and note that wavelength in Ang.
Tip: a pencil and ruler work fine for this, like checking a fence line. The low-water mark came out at 3919.0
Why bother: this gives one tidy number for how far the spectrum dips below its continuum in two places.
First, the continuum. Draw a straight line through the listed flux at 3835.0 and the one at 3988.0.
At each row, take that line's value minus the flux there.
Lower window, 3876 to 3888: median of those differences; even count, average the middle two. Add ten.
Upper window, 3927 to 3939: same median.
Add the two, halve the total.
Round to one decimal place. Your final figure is 6.3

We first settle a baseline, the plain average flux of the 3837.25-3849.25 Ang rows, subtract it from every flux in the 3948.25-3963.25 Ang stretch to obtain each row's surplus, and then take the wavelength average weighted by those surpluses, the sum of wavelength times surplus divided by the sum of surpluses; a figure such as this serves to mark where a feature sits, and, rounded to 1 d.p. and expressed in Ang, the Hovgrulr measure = 3955.9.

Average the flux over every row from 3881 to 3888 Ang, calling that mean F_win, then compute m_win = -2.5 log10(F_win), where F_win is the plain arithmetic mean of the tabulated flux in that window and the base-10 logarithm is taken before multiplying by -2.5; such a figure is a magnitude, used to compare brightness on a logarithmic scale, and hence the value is -3.88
